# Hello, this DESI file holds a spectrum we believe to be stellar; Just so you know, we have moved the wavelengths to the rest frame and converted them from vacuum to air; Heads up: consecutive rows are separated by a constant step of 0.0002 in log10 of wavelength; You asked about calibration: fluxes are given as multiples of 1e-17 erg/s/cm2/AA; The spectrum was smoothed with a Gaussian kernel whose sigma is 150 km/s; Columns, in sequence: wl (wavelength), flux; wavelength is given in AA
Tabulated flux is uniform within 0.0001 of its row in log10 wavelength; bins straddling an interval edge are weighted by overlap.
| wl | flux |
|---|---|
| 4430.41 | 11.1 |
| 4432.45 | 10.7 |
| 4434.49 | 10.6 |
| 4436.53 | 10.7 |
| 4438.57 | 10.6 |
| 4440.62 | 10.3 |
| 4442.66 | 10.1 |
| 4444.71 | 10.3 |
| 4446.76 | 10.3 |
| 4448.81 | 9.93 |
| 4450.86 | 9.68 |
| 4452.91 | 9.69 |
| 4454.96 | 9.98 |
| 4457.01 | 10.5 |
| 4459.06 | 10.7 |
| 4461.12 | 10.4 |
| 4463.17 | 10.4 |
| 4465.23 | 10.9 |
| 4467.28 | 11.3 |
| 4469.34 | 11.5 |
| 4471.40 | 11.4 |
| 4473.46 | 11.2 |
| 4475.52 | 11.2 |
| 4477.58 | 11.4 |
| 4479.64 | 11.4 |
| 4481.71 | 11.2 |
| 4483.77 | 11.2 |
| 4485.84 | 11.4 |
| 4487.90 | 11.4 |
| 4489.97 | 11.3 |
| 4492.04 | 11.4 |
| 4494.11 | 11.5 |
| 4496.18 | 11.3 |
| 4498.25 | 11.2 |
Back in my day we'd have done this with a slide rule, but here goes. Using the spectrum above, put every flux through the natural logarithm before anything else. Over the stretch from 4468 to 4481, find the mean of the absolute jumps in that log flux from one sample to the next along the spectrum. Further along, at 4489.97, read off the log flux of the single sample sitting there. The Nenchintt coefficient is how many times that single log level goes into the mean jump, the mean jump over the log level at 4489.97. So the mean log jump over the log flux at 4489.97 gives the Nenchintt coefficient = 0.004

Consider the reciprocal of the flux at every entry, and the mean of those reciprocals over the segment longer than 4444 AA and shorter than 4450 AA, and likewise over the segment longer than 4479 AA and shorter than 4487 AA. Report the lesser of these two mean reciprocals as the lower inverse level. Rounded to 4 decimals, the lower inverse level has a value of 0.0885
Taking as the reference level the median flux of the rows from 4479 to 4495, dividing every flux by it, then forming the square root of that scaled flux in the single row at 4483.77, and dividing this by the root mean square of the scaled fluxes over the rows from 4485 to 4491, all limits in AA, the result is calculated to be 0.99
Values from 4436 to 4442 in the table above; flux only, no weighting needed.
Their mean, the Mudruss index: 10.5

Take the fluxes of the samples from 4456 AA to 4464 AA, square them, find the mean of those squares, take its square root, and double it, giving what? 21.0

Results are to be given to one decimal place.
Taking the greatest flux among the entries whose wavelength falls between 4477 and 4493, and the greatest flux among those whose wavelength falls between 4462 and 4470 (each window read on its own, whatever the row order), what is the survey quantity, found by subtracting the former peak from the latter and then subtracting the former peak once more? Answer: -11.3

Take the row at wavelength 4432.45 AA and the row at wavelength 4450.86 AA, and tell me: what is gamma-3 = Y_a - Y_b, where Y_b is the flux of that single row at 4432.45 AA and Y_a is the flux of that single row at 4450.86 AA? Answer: -1.02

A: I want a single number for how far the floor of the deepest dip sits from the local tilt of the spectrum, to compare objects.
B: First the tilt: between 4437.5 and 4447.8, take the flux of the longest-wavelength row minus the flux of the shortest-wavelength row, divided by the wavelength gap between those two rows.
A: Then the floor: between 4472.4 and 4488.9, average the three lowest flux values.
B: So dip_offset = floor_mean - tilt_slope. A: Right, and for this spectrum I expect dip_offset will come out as 11.24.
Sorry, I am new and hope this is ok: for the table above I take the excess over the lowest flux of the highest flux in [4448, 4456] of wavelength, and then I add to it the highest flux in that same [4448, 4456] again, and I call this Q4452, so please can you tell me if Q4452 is 10.3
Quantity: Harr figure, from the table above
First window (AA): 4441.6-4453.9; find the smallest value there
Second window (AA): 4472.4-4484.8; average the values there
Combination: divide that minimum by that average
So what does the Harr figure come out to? 0.86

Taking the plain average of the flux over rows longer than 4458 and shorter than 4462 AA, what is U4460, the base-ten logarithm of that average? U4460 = 1.02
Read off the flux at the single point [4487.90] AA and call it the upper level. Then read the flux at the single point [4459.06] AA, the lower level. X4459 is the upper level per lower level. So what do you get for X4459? 1.07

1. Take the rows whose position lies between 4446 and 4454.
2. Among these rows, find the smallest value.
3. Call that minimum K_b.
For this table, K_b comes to 9.68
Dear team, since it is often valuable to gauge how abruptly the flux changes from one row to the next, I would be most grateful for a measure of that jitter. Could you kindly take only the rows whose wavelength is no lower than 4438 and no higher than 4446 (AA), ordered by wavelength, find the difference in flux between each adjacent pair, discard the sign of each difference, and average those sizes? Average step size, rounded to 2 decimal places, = 0.23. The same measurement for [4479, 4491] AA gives 0.10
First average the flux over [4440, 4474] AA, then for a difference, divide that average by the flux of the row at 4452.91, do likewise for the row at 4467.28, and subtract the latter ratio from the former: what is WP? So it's 0.15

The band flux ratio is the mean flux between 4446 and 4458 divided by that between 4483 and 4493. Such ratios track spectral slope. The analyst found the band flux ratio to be 0.88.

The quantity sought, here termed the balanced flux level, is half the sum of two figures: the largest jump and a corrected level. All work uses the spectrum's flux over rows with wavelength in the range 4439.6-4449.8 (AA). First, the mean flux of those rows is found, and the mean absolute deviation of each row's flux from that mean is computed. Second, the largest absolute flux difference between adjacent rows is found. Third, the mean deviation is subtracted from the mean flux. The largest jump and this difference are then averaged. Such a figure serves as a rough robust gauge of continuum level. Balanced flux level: 5.2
